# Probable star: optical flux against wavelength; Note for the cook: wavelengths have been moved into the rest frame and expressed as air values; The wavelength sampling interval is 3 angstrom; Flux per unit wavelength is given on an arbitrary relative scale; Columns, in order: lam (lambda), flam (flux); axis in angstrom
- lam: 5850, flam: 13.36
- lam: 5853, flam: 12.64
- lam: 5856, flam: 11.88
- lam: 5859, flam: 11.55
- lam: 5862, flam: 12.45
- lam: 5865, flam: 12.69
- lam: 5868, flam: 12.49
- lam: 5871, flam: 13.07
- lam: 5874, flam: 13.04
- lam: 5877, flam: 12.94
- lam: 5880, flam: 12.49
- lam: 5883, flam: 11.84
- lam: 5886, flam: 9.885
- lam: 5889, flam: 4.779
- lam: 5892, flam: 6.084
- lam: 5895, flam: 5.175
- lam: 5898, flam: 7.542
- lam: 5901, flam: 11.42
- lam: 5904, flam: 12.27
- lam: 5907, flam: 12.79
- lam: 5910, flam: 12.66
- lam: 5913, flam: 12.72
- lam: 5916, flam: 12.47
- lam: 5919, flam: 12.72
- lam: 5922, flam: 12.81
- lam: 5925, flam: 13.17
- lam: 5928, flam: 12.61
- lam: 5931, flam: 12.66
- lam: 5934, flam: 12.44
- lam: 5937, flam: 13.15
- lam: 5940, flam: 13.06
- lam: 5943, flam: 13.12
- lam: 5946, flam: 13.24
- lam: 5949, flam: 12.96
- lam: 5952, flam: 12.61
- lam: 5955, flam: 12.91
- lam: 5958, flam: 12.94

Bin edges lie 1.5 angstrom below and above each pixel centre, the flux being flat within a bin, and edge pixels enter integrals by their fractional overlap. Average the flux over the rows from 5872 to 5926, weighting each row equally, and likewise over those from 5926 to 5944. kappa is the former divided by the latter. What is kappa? 0.85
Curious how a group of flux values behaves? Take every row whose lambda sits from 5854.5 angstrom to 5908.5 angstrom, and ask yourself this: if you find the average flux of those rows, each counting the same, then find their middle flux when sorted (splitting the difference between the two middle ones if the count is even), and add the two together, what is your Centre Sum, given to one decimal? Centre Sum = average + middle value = 22.9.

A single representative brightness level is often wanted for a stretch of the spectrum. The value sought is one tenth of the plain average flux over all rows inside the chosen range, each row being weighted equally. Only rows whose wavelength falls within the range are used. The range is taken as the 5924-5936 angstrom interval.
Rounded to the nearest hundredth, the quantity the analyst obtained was 1.27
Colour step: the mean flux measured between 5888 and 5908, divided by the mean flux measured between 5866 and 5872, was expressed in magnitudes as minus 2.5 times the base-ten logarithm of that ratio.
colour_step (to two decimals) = 0.43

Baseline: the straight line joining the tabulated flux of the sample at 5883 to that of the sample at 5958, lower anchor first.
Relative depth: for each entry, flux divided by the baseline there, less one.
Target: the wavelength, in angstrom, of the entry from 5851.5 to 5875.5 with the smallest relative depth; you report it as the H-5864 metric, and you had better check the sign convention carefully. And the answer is 5859 angstrom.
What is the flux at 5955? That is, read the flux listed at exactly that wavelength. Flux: 12.91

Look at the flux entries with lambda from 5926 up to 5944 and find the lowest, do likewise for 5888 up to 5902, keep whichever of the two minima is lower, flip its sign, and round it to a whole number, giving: -5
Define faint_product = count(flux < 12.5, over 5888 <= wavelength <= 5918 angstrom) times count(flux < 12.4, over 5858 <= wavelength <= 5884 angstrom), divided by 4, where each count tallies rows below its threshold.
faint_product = 3.5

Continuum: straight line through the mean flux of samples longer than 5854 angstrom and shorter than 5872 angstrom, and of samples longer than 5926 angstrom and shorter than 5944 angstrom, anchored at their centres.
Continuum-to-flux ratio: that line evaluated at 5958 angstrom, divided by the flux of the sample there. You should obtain 1.00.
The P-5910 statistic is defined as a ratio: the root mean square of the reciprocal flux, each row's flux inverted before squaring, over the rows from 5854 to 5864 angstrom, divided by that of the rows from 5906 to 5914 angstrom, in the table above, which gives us 1.065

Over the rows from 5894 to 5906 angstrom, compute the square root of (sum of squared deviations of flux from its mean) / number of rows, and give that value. 2.9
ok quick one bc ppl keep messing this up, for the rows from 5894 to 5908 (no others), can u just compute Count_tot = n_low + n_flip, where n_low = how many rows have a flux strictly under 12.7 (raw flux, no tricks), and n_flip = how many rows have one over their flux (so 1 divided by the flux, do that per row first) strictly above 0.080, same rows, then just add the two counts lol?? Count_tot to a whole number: 8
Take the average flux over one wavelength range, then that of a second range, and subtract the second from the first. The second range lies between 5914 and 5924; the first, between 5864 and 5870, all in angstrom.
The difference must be -0.1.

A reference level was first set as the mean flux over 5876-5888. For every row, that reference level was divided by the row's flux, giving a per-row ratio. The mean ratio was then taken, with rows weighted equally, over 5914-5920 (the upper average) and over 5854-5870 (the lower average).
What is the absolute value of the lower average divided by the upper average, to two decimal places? 1.03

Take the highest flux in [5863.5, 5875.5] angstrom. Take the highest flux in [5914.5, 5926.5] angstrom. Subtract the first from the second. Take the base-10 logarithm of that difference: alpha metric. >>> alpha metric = -1.00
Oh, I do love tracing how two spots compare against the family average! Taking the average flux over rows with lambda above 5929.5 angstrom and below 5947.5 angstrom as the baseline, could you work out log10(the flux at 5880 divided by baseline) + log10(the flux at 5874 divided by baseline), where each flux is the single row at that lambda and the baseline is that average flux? -0.012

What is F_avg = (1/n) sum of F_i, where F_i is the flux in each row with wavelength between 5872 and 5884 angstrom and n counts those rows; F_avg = 12.6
